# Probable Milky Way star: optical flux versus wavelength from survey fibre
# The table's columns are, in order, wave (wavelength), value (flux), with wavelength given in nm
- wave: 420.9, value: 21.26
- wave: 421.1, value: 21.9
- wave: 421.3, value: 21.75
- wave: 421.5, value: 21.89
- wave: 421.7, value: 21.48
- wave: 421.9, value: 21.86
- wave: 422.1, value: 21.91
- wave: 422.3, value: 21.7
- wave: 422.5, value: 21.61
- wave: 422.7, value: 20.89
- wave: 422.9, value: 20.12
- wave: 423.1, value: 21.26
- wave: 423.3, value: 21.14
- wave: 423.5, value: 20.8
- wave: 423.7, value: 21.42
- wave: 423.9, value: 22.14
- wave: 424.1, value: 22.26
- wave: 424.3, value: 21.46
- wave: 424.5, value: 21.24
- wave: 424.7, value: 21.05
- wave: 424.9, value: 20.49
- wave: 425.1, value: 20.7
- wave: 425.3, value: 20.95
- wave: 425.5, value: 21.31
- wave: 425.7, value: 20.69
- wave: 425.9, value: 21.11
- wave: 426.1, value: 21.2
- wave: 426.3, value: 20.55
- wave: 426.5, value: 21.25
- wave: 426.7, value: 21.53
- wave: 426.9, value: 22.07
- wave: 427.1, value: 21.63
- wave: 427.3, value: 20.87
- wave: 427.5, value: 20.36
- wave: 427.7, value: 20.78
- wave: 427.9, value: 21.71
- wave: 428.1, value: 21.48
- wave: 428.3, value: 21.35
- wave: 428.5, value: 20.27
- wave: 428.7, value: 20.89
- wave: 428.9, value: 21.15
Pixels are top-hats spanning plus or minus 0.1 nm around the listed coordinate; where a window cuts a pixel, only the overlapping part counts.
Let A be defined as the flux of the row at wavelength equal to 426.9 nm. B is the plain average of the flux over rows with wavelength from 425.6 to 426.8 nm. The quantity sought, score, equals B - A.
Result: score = -1.0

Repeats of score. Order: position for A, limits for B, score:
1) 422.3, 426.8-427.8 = -0.6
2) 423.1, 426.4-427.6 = 0.0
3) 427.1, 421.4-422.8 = 0.0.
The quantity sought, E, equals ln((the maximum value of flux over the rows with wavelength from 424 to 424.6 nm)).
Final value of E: 3.10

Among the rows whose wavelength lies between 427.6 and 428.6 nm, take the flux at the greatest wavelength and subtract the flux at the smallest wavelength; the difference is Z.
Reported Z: -0.5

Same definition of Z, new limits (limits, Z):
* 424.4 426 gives -0.1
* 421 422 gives 0.0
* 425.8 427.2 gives 0.5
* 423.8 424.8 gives -1.1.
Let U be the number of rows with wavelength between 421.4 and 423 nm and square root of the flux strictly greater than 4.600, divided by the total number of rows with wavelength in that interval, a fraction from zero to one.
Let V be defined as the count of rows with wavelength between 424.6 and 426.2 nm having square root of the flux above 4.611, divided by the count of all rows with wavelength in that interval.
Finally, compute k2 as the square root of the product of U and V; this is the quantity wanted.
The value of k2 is 0.31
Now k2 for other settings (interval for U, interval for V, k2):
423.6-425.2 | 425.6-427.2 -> 0.48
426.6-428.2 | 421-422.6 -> 0.79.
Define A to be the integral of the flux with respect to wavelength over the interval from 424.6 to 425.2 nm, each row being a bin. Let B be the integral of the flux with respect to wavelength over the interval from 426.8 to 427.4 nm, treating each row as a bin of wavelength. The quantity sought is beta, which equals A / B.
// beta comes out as 0.96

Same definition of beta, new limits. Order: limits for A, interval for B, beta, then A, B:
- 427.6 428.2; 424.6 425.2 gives 1.03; 12.8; 12.4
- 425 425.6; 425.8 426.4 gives 1.00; 12.6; 12.6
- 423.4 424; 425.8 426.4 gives 1.02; 12.9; 12.6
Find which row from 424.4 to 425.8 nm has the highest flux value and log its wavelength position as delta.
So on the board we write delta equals 425.5 nm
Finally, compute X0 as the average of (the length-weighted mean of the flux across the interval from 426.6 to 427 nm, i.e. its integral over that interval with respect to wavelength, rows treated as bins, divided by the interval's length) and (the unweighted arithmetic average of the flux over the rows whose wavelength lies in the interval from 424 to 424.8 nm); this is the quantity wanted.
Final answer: 21.7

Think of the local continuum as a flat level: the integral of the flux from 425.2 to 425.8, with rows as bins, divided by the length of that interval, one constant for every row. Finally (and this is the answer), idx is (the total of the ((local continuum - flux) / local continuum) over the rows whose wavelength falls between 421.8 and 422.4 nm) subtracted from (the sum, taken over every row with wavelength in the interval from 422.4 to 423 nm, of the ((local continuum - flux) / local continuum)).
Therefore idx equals 0.14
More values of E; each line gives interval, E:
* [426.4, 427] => 3.09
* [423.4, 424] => 3.10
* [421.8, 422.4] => 3.09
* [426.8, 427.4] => 3.09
